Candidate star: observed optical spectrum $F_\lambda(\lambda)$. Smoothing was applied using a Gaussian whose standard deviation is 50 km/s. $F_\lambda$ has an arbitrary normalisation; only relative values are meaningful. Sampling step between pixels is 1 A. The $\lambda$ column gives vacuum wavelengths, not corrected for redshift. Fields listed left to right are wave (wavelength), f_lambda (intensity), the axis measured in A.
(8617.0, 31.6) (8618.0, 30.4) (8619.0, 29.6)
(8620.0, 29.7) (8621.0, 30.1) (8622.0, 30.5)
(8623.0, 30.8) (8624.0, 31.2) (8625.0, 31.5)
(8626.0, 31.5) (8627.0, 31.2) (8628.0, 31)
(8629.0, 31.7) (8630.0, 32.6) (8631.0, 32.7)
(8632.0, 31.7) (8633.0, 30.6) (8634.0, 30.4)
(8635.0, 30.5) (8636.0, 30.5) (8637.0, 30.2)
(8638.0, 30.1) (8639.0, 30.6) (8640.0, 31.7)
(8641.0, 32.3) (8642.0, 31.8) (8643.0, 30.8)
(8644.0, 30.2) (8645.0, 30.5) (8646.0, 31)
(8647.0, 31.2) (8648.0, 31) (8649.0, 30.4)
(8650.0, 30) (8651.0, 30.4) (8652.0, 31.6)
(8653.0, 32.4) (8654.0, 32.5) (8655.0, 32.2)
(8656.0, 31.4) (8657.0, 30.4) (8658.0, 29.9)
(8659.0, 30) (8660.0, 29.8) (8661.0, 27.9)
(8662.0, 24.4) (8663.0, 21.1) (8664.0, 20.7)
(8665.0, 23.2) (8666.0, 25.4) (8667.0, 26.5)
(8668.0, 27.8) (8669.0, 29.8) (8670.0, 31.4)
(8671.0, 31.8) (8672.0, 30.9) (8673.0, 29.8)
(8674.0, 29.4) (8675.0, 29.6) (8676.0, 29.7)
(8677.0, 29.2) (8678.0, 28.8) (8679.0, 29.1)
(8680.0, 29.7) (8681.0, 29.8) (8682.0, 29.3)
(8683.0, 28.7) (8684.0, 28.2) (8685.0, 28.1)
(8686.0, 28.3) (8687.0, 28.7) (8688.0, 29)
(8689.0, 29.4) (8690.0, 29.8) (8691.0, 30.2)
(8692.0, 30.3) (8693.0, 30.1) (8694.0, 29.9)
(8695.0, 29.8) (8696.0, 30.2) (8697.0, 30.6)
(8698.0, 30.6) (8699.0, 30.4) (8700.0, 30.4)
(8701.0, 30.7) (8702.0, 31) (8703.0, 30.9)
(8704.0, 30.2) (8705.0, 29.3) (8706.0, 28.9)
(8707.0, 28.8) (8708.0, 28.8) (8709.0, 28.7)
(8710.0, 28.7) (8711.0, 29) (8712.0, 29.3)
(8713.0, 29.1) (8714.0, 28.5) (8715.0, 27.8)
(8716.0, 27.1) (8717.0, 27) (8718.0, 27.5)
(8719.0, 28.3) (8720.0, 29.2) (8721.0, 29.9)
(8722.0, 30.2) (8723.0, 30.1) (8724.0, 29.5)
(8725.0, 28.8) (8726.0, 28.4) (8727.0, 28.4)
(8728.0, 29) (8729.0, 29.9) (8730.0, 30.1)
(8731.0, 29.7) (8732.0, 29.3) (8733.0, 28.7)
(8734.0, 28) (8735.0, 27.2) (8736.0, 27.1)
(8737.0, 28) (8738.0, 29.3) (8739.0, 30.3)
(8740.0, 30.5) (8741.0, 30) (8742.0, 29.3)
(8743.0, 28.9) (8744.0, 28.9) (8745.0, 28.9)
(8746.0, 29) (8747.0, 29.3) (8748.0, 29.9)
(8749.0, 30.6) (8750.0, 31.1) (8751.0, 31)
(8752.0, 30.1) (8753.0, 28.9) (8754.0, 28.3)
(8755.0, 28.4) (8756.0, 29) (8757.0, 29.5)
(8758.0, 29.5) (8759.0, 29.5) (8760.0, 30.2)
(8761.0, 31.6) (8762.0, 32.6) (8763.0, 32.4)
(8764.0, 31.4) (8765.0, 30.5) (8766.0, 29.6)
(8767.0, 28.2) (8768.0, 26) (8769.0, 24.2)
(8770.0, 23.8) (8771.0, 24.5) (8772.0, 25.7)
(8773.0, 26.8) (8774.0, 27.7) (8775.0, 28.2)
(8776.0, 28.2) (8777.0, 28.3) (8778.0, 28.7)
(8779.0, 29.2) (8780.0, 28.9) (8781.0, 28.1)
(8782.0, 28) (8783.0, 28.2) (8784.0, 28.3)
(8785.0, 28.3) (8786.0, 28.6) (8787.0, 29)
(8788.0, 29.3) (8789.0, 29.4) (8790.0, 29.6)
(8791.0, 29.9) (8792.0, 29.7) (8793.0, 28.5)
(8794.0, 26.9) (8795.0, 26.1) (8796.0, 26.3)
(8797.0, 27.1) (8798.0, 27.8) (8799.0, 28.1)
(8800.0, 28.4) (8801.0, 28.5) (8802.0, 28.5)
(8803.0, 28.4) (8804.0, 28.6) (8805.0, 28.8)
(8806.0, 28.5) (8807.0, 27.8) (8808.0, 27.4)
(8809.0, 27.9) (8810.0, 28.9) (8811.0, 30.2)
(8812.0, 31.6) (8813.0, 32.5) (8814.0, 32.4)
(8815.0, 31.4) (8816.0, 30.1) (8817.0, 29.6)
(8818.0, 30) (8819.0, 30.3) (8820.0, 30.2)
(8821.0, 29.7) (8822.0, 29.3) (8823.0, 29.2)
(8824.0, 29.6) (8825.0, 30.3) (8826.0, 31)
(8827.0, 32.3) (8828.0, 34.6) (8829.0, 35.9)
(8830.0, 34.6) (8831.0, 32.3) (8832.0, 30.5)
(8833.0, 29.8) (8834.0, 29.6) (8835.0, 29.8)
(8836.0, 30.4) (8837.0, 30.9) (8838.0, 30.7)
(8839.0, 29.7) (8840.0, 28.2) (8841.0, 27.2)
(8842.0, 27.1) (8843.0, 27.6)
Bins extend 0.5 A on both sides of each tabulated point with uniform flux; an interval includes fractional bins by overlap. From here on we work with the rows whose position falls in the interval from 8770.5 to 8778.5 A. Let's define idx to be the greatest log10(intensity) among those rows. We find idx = 1.46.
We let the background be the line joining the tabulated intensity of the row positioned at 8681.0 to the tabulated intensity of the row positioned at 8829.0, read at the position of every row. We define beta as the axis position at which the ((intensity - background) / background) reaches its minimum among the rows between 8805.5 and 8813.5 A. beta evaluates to 8808.0 A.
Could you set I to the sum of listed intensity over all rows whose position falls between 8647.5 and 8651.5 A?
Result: 122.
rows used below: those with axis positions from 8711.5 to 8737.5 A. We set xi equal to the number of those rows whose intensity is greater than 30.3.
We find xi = 0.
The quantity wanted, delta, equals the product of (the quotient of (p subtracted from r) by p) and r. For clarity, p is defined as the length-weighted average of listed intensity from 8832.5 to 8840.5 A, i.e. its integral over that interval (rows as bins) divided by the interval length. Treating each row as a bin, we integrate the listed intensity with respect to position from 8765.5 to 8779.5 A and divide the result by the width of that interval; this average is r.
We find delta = -2.5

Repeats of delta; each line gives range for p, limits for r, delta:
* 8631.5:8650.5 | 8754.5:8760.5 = -1.4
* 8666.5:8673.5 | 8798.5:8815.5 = -0.4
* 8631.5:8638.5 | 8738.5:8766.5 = -0.6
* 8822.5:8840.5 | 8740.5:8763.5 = -1.2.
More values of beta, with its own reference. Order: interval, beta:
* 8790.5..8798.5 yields 8795.0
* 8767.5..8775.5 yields 8770.0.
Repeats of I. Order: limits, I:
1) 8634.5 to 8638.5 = 121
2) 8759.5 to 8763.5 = 127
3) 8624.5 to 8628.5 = 125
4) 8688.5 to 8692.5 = 120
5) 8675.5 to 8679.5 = 117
